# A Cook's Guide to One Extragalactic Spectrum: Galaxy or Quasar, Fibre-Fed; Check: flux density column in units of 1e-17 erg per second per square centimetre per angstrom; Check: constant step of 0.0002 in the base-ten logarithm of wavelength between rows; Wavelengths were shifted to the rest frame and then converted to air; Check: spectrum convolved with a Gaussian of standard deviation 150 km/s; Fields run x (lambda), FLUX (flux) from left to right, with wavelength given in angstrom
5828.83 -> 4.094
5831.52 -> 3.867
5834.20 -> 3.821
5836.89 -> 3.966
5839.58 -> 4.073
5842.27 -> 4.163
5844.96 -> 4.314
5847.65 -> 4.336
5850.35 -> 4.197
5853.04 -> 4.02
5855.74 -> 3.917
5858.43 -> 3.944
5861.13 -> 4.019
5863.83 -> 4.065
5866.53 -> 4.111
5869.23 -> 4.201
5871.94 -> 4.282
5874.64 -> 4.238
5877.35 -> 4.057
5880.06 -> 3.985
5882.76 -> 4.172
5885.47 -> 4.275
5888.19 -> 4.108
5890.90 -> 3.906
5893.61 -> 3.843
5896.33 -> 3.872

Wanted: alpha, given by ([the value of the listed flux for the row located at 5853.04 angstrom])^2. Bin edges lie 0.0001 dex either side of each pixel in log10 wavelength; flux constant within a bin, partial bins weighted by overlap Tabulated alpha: 16.2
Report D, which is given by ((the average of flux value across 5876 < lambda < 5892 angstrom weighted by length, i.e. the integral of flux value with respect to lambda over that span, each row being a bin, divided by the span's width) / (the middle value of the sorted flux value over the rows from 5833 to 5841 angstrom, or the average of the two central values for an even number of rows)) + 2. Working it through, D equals 3.03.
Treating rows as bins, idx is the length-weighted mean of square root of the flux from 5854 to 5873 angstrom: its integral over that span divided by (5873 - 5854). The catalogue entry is 2.02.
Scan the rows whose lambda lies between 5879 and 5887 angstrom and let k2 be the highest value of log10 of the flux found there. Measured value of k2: 0.631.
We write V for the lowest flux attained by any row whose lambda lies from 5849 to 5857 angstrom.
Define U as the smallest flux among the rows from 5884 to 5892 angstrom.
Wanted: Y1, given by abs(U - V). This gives 0.011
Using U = 3.906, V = 3.917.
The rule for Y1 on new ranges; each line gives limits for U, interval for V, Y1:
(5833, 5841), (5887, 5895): 0.022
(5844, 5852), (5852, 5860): 0.280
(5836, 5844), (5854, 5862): 0.049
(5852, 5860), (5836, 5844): 0.049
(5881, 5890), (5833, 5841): 0.287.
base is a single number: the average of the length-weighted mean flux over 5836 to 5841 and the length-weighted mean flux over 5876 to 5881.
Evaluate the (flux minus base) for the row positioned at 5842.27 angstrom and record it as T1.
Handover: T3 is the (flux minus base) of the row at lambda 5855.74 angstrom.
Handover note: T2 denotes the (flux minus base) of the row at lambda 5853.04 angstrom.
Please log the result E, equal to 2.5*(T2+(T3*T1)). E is 0.0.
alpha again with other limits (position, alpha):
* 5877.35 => 16.5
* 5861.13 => 16.2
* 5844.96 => 18.6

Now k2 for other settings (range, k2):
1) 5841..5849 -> 0.637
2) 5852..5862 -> 0.604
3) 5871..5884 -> 0.632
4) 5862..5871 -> 0.623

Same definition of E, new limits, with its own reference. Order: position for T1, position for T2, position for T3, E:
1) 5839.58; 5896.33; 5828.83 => -0.4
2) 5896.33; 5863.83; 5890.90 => 0.1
